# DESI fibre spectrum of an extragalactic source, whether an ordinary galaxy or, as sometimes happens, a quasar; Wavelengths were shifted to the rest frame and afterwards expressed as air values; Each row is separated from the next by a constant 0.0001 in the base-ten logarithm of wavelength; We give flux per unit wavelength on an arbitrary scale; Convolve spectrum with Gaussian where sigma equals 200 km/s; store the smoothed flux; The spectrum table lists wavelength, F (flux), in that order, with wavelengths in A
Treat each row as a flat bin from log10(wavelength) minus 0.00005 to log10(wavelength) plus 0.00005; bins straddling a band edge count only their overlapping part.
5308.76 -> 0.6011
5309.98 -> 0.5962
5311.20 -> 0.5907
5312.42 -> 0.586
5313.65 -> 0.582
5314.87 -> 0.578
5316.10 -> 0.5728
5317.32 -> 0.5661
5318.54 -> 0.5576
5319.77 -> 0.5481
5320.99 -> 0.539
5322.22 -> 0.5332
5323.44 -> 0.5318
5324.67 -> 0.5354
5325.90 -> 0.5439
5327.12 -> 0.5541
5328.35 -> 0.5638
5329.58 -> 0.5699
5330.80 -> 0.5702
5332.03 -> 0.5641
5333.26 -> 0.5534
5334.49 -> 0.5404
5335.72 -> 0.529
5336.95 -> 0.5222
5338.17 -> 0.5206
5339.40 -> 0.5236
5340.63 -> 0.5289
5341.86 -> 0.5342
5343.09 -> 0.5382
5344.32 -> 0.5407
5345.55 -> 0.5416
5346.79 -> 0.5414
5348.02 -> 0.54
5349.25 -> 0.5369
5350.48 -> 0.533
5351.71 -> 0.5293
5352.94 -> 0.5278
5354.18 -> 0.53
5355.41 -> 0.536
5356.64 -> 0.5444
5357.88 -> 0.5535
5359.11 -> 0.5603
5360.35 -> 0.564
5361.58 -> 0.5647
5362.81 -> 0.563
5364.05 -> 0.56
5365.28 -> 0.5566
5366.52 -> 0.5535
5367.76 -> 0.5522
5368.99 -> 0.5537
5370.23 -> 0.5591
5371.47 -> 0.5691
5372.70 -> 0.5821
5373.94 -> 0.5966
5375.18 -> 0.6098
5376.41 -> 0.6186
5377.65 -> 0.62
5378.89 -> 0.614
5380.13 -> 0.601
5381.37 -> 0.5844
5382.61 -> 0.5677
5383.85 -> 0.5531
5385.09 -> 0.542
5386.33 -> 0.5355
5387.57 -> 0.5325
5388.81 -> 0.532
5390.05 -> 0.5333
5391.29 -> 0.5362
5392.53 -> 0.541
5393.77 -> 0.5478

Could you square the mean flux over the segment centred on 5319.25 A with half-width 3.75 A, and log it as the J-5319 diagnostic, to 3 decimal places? 0.306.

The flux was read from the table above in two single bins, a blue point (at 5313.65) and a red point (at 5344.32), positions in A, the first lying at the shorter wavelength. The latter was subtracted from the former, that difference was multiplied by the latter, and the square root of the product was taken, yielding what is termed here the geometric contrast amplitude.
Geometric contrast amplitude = 0.15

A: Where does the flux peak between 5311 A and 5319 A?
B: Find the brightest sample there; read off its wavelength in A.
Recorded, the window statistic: 5311.20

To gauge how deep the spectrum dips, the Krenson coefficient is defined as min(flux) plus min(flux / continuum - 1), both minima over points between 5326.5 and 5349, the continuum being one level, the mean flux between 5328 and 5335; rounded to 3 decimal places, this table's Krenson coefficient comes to 0.450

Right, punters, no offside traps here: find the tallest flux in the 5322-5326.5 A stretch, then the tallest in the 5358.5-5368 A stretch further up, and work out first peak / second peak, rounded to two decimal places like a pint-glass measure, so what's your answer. 0.96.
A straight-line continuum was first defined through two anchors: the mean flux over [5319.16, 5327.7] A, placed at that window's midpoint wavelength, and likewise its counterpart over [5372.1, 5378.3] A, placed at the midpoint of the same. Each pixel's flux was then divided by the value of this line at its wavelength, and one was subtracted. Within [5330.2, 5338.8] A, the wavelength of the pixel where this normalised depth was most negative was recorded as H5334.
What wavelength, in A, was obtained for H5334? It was 5338.17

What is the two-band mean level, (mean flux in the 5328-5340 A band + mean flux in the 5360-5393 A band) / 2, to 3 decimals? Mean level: 0.556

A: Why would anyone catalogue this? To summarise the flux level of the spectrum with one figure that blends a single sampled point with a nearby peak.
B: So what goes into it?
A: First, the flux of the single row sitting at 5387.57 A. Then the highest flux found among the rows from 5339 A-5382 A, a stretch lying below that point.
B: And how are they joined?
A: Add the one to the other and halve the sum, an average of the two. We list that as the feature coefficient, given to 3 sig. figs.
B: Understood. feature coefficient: 0.576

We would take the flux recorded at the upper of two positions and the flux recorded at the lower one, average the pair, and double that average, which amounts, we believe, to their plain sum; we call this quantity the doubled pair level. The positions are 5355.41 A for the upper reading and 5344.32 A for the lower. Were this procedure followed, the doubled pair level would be 1.08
